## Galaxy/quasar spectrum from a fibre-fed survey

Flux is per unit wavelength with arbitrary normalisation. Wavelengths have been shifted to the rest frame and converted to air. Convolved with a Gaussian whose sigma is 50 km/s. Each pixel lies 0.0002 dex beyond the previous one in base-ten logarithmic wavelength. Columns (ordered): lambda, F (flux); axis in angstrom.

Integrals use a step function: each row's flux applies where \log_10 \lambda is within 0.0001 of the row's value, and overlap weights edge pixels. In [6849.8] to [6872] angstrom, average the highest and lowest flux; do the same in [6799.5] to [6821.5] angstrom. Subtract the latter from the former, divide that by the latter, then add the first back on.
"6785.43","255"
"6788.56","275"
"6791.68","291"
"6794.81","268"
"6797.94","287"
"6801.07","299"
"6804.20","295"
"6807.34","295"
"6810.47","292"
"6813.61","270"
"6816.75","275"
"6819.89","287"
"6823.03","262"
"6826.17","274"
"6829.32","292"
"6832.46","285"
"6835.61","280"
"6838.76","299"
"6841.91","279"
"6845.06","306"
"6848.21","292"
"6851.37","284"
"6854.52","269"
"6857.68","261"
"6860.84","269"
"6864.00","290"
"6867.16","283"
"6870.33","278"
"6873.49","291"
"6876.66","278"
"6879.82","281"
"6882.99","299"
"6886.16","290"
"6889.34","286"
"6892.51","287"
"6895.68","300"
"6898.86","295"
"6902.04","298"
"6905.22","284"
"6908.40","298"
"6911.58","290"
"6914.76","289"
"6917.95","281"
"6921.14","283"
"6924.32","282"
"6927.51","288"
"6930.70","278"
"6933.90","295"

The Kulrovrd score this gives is 275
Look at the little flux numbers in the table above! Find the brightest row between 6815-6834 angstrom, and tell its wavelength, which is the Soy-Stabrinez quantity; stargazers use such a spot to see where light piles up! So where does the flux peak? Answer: 6829.32 angstrom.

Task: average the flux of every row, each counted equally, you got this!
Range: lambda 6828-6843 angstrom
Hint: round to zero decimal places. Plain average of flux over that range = 287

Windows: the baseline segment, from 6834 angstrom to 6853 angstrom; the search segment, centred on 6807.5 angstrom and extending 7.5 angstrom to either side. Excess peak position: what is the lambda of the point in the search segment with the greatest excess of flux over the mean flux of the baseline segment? 6801.07 angstrom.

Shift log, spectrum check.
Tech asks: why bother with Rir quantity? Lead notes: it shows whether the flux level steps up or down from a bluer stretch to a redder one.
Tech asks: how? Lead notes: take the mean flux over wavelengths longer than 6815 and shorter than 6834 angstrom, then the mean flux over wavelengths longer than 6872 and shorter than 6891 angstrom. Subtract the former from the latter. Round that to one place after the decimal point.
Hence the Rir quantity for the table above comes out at 8.3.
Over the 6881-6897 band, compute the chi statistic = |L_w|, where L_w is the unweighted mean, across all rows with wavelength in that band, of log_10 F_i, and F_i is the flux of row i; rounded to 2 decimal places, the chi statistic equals 2.47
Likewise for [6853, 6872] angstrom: 2.44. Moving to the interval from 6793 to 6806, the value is 2.46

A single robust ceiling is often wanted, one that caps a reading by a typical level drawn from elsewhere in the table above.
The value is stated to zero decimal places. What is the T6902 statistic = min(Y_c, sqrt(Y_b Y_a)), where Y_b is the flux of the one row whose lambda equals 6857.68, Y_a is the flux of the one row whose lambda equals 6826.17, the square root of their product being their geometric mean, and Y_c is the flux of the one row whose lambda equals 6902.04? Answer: 267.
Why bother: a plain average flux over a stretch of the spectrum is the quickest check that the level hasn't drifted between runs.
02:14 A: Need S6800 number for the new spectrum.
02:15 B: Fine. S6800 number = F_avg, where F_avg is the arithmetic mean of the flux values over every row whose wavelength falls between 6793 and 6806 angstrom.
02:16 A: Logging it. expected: 287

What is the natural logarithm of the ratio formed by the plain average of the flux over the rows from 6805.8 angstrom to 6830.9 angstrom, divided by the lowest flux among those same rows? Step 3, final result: 0.070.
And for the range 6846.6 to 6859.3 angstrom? 0.058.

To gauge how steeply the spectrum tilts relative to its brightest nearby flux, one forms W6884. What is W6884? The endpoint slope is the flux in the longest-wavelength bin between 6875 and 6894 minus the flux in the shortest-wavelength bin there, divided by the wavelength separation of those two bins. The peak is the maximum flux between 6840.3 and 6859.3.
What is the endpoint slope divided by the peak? 0.0019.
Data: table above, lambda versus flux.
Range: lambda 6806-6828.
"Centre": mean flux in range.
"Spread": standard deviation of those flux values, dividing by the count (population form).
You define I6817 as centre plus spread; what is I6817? 291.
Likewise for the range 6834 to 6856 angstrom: 299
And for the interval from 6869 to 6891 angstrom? 293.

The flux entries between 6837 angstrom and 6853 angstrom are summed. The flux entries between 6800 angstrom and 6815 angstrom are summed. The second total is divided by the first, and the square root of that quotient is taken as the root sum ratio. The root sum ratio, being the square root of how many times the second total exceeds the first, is 1.0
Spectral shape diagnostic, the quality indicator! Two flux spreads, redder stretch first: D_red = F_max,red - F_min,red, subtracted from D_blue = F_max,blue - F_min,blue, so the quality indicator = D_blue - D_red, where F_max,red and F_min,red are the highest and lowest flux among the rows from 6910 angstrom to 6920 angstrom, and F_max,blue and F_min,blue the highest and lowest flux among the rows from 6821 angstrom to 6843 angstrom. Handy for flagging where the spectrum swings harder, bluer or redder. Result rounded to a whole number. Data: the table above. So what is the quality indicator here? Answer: 28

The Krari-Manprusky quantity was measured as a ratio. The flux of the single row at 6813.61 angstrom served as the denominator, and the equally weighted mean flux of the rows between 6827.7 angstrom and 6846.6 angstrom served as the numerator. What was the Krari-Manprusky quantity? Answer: 1.07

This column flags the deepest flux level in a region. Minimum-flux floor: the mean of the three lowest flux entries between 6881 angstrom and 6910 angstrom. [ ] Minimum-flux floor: 285.7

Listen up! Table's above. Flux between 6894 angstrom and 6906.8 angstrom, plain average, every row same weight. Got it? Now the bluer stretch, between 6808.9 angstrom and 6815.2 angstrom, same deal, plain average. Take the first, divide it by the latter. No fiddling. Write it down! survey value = 1.05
